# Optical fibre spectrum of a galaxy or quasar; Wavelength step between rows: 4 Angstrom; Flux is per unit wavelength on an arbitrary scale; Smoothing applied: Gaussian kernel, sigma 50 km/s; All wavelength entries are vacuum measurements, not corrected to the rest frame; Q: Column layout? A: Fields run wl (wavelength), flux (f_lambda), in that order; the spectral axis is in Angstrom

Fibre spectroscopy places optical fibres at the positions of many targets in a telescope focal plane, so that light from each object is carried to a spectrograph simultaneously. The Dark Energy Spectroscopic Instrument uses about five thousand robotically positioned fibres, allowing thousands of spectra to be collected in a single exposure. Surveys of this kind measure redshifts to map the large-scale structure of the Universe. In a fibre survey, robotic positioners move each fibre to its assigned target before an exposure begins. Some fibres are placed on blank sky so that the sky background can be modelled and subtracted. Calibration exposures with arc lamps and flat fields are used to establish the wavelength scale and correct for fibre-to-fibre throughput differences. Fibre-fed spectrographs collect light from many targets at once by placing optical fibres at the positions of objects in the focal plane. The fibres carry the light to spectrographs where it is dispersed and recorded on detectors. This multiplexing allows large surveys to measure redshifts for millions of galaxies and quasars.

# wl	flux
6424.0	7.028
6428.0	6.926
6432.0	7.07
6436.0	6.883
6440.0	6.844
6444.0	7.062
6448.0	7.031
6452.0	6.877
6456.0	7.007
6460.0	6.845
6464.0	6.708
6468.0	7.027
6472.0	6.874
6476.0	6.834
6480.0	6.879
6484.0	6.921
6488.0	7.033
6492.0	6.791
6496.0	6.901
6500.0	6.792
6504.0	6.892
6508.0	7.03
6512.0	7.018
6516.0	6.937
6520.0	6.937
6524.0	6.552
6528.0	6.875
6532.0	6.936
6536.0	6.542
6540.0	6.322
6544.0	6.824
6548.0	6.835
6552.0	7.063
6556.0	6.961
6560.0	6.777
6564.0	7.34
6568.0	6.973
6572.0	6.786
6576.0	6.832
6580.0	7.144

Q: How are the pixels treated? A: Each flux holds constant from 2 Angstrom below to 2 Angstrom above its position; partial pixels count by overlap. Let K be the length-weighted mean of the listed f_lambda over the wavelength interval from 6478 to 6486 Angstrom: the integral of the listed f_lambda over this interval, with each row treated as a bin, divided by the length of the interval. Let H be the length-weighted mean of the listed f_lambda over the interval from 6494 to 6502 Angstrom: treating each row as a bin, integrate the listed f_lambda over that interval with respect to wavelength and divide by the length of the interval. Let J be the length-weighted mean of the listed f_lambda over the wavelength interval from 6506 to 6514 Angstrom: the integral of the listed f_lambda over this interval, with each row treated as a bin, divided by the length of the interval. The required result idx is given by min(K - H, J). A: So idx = 0.05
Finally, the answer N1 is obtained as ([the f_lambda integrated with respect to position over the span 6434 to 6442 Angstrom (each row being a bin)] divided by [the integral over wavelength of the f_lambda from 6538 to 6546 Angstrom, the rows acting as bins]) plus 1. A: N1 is 2.04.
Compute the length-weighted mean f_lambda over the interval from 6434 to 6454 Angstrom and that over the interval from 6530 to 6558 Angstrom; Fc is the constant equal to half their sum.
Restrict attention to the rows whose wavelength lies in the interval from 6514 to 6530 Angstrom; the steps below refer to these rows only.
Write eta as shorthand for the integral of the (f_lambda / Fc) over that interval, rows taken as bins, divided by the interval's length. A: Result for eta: 0.99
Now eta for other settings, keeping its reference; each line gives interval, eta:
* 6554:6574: 1.02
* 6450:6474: 1.00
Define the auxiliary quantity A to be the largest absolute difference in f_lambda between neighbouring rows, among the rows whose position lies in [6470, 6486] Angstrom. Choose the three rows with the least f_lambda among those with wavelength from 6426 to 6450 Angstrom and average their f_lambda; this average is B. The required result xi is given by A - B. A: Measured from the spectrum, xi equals -6.84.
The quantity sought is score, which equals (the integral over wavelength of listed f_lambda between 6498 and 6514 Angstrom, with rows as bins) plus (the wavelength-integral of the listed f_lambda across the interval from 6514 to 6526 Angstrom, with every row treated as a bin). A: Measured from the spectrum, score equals 193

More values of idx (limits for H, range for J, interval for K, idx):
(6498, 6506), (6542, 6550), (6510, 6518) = 0.14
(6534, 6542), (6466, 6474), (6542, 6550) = 0.40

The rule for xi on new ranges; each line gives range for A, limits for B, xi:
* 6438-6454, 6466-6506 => -6.59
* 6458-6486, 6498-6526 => -6.43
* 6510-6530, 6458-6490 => -6.41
